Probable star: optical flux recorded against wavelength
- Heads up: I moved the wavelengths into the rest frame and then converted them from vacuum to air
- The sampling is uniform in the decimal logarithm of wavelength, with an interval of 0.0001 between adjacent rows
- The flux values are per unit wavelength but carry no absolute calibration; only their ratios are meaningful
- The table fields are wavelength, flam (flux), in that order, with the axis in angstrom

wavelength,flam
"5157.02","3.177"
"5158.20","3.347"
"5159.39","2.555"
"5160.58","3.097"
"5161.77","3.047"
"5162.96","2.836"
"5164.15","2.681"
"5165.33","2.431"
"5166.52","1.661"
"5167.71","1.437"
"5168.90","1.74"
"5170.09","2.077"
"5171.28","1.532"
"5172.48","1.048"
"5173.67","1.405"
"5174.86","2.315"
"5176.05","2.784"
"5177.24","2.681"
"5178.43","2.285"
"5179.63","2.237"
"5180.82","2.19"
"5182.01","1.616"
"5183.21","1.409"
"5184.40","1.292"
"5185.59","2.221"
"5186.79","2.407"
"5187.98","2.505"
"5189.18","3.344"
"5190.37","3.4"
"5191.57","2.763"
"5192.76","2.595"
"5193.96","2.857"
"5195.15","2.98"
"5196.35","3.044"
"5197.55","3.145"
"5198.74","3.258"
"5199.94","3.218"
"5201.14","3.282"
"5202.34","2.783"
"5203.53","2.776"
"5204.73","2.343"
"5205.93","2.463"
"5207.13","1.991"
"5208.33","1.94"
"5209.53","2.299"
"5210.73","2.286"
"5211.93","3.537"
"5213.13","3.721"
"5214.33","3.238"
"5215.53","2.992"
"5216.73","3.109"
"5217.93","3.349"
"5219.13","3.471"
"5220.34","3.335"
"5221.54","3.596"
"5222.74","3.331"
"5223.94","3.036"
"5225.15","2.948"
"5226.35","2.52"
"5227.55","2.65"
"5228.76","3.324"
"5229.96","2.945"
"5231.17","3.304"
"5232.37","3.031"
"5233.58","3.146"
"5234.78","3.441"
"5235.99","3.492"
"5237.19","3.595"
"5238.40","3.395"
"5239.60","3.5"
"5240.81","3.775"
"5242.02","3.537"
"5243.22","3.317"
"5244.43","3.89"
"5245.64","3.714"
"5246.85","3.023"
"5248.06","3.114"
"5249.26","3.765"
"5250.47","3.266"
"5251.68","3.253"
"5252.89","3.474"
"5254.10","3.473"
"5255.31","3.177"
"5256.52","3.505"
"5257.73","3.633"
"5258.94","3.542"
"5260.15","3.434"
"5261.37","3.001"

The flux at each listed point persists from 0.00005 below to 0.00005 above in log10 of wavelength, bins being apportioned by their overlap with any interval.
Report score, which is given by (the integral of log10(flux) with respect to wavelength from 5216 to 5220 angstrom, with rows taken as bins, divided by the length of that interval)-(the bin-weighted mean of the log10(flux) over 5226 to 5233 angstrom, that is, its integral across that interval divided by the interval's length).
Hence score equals 0.046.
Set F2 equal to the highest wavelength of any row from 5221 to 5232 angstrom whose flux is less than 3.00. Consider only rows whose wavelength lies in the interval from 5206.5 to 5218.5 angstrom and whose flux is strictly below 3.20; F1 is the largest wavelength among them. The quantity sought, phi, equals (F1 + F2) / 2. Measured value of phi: 5223.3 angstrom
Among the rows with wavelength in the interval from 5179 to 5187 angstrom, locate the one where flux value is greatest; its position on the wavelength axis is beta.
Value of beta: 5186.79 angstrom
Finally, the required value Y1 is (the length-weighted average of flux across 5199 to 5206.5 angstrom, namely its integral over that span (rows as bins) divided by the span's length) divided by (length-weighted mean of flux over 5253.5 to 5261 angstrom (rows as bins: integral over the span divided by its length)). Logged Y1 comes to 0.82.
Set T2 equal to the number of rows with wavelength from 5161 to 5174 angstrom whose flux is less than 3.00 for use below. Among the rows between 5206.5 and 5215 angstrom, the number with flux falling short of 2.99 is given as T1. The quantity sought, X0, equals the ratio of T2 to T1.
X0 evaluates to 2.5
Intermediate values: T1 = 4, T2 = 10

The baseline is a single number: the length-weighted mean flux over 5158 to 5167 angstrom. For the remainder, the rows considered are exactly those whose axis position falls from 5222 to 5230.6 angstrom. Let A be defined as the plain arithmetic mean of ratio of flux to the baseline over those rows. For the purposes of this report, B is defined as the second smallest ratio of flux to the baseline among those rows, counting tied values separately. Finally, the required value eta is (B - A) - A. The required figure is -1.22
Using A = 1.10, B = 0.98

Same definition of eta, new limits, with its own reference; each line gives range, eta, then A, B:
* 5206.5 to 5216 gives -1.30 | 1.02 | 0.74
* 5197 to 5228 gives -1.45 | 1.09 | 0.74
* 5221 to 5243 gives -1.43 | 1.21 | 0.98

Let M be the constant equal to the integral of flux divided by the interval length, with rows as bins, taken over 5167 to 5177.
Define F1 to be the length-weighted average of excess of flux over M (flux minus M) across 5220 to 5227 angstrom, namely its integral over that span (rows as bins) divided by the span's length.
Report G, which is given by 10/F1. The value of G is 7.7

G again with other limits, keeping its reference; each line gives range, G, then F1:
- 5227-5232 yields 8.1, 1.24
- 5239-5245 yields 5.6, 1.78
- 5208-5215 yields 9.5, 1.05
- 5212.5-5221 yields 6.7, 1.50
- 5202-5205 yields 12.0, 0.83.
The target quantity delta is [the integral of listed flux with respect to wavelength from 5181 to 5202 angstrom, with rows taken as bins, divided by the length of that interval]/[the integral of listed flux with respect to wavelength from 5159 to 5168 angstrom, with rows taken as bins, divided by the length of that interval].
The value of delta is 1.06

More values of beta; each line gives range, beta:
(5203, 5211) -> 5203.53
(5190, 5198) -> 5190.37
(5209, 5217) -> 5213.13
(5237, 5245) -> 5244.43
